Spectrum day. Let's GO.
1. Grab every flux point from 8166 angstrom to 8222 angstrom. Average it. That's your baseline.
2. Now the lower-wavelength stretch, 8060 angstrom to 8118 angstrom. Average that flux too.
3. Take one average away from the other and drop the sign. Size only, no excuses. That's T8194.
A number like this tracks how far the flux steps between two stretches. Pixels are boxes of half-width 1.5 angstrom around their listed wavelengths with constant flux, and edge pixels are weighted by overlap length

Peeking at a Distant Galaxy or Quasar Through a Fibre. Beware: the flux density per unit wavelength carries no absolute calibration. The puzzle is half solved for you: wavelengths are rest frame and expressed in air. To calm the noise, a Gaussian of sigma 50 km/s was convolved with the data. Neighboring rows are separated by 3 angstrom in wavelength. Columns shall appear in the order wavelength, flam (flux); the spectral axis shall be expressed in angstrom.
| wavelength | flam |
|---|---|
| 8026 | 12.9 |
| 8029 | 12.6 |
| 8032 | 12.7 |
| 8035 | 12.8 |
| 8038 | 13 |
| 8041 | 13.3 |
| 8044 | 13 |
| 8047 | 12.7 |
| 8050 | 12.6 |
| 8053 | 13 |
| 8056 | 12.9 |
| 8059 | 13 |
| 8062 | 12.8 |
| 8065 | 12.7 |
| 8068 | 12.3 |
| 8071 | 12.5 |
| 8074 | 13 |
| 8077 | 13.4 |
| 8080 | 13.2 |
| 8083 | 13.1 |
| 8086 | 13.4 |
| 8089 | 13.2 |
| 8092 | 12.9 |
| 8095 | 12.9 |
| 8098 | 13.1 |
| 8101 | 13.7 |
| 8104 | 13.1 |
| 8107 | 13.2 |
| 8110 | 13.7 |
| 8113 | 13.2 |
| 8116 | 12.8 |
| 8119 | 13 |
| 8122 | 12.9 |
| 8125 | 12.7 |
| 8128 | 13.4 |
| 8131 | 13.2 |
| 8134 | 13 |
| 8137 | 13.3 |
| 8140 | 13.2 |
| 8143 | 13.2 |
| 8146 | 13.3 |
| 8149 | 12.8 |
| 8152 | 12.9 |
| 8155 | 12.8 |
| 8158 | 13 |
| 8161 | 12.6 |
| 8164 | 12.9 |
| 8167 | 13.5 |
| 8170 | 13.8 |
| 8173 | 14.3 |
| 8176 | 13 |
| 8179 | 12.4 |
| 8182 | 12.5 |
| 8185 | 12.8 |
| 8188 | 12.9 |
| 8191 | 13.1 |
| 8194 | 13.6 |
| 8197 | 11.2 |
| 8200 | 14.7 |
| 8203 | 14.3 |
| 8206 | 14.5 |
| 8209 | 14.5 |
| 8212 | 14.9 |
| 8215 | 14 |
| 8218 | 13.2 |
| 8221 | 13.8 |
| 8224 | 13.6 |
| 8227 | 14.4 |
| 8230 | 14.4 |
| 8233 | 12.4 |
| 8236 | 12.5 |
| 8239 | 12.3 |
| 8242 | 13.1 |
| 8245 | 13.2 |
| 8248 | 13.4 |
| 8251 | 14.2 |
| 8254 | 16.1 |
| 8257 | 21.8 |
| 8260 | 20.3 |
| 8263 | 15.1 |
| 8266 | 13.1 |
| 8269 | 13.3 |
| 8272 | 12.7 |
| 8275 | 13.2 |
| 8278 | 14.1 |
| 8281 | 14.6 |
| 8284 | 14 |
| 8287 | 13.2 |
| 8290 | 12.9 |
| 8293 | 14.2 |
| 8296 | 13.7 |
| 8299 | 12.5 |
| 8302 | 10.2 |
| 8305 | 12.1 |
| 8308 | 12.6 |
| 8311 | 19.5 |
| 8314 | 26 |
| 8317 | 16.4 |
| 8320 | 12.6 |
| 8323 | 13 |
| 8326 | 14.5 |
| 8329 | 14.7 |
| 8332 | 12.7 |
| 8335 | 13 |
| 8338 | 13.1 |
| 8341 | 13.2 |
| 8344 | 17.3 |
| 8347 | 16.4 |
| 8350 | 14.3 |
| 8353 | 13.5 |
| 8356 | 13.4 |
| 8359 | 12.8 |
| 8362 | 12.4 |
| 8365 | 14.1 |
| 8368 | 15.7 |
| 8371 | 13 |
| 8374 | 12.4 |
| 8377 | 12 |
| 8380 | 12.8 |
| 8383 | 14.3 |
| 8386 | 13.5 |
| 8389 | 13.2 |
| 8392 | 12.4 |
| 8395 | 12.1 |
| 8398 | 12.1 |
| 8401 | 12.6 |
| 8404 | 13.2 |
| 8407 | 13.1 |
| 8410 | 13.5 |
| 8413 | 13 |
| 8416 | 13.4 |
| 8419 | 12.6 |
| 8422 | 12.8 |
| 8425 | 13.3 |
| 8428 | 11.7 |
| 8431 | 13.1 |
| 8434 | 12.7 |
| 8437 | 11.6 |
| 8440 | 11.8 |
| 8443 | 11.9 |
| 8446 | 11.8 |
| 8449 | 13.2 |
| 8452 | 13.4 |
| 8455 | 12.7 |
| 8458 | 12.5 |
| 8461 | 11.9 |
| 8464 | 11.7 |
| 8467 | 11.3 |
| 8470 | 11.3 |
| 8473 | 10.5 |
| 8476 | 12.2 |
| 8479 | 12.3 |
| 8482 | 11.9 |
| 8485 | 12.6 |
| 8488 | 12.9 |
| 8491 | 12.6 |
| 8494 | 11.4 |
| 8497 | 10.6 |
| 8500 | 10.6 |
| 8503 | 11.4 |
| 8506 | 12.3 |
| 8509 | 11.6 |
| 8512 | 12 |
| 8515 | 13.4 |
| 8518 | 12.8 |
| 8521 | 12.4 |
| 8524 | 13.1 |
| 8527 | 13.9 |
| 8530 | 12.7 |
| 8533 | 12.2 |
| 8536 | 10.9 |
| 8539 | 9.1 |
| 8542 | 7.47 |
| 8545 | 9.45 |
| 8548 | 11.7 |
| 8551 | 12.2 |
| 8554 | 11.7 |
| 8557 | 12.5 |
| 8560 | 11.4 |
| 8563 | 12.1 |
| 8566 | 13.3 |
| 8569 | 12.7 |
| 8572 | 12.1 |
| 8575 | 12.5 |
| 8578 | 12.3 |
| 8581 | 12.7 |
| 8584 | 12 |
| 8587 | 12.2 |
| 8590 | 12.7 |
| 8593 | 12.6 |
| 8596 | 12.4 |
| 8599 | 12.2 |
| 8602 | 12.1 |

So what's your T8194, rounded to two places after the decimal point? 0.46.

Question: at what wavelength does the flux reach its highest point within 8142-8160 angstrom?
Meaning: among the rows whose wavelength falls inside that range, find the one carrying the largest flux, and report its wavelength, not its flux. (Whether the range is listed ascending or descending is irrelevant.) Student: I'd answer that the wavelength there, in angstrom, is 8146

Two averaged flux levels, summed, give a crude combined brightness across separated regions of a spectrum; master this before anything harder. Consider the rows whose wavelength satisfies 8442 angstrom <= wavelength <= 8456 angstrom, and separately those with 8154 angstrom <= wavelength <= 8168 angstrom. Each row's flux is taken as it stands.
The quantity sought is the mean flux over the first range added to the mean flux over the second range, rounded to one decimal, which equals 25.6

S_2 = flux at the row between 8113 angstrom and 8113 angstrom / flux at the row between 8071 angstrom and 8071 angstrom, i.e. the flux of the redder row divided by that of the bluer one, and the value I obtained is 1.06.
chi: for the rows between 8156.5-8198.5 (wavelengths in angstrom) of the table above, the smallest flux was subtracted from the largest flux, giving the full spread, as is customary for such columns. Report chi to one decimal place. 3.1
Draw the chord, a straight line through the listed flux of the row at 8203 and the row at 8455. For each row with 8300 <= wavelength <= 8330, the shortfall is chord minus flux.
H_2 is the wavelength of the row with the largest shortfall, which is 8302 angstrom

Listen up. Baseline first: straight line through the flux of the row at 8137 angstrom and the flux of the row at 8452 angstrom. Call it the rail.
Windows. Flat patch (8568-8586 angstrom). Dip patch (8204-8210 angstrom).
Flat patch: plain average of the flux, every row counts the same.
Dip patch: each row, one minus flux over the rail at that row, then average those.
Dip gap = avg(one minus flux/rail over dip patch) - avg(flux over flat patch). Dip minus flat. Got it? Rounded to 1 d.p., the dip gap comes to -12.5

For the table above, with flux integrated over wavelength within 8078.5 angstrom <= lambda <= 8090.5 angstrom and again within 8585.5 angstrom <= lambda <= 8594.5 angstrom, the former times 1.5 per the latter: 2.1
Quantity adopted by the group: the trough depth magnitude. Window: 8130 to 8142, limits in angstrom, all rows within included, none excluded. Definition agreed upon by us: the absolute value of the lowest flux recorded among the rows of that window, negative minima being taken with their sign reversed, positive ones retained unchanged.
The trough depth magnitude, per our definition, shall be 13.0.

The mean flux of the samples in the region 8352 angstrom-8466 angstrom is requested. 12.8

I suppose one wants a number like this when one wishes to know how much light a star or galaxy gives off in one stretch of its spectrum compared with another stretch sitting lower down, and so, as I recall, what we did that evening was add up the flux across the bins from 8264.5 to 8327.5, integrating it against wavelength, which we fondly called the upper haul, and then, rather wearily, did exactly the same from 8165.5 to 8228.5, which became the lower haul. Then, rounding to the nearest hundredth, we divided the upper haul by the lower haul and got 1.05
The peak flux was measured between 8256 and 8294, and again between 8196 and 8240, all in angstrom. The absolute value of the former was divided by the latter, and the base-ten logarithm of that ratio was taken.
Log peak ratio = 0.17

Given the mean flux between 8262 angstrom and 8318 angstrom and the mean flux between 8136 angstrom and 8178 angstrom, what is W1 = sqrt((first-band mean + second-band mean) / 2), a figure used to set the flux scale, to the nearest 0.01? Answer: 3.71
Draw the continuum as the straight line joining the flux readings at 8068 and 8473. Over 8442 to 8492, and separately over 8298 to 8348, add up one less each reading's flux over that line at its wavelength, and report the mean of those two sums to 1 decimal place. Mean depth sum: -4.0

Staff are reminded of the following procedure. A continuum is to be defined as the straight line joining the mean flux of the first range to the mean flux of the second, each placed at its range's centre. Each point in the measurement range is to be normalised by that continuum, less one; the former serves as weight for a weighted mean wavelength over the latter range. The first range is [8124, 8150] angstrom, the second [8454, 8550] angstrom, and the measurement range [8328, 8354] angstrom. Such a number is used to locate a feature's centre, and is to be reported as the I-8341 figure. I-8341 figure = 8343.1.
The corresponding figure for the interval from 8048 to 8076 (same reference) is 8062.4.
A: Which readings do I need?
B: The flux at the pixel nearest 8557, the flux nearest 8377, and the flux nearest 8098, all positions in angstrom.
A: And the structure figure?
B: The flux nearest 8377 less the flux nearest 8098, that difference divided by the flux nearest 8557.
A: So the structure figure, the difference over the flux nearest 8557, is -0.09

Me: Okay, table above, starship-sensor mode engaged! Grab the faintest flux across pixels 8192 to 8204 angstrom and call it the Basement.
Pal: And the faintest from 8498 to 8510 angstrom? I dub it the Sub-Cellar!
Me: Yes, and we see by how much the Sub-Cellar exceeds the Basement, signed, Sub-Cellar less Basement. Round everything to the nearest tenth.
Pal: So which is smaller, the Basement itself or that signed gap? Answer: -0.6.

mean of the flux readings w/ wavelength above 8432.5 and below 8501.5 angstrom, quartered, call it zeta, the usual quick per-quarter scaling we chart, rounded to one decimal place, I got 3.0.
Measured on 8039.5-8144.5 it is 3.3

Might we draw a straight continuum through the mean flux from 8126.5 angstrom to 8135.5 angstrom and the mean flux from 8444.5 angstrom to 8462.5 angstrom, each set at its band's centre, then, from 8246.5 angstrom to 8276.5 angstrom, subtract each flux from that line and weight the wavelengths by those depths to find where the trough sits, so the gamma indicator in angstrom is 8257.9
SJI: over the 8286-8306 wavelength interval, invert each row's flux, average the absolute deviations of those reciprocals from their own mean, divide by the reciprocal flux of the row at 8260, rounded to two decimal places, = 0.13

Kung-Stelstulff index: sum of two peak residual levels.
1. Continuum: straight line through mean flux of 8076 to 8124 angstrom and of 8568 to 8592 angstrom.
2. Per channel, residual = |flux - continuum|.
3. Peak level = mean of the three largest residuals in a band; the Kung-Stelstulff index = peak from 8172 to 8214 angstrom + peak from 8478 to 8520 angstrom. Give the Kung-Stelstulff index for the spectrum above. 3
